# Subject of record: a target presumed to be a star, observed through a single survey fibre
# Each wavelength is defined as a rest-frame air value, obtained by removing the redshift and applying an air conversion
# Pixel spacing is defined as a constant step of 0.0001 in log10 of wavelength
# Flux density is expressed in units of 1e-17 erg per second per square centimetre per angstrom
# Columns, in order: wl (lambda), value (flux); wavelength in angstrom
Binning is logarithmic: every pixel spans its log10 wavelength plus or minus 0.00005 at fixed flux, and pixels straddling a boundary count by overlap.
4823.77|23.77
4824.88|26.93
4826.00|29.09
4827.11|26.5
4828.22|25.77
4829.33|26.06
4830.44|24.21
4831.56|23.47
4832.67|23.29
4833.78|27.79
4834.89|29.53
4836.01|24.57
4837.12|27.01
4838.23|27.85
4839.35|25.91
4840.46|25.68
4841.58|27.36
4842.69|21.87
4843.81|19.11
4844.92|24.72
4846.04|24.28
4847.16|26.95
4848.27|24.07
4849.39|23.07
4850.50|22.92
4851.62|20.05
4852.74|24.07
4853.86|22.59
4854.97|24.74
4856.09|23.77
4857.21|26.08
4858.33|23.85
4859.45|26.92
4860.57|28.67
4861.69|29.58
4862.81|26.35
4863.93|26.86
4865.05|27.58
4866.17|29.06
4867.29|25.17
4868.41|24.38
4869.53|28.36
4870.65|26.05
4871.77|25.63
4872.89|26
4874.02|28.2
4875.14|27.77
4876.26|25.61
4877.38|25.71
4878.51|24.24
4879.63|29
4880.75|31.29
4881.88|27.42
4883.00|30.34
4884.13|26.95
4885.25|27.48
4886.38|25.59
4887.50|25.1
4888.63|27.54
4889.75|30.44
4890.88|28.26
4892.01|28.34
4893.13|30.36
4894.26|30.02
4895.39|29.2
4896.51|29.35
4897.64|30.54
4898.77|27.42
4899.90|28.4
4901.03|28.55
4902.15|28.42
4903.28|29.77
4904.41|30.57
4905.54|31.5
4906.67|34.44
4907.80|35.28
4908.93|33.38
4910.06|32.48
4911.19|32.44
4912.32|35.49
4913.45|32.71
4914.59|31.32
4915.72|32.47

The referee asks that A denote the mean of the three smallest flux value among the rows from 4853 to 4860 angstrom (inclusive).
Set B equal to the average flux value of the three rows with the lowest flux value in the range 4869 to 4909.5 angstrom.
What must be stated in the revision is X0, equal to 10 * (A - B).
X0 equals -16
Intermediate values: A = 23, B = 25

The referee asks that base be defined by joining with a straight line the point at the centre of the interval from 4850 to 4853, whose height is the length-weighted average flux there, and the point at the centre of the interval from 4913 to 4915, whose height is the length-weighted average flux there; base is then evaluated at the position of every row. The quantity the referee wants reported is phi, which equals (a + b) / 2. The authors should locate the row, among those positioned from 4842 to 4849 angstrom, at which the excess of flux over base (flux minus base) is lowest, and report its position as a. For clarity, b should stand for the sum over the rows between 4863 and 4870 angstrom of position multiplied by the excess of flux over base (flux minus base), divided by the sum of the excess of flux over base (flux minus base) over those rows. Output 4855.0 angstrom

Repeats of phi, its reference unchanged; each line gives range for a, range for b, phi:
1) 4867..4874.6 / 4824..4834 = 4848.6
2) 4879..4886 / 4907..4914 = 4897.1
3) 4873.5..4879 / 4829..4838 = 4856.0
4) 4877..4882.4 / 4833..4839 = 4857.2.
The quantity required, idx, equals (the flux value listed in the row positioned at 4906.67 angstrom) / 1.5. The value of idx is 23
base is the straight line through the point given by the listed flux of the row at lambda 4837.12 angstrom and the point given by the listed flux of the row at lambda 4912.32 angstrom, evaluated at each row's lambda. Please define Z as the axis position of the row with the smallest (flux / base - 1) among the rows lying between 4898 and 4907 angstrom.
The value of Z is 4898.77 angstrom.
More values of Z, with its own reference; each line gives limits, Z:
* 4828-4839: 4832.67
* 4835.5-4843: 4842.69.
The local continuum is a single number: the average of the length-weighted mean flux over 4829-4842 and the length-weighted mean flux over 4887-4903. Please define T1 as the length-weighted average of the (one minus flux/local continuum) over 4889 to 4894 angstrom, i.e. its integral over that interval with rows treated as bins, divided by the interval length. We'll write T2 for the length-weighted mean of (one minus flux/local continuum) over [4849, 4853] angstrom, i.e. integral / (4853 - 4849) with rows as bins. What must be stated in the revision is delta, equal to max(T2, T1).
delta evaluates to 0.18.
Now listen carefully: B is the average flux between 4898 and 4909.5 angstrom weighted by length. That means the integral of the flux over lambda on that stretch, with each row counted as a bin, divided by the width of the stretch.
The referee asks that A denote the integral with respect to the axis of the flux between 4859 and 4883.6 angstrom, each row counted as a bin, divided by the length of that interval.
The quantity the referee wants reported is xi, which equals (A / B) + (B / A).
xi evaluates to 2.015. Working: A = 27.3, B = 30.8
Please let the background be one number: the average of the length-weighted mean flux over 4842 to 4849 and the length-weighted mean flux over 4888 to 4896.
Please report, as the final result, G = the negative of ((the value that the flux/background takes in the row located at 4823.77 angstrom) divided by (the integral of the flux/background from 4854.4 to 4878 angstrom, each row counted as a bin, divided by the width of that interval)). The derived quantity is -0.90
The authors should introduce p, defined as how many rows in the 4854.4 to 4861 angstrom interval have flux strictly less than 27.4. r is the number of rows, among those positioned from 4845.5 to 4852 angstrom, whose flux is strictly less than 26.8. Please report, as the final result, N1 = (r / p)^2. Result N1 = 1.0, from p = 5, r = 5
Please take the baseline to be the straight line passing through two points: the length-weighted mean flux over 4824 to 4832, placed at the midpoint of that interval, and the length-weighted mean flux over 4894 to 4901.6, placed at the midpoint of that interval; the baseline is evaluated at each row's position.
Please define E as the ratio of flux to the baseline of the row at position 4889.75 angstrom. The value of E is 1.06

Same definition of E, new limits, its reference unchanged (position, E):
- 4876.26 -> 0.91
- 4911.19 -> 1.09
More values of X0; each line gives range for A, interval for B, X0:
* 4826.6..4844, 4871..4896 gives -36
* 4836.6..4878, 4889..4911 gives -77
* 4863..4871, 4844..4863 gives 33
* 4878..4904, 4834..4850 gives 36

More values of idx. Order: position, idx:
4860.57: 19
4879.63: 19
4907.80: 24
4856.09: 16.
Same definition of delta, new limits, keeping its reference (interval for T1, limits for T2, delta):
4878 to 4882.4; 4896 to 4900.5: -0.02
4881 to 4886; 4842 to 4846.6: 0.17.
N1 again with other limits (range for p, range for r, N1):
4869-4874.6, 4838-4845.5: 2.8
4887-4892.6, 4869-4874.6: 9.0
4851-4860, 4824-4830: 0.1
